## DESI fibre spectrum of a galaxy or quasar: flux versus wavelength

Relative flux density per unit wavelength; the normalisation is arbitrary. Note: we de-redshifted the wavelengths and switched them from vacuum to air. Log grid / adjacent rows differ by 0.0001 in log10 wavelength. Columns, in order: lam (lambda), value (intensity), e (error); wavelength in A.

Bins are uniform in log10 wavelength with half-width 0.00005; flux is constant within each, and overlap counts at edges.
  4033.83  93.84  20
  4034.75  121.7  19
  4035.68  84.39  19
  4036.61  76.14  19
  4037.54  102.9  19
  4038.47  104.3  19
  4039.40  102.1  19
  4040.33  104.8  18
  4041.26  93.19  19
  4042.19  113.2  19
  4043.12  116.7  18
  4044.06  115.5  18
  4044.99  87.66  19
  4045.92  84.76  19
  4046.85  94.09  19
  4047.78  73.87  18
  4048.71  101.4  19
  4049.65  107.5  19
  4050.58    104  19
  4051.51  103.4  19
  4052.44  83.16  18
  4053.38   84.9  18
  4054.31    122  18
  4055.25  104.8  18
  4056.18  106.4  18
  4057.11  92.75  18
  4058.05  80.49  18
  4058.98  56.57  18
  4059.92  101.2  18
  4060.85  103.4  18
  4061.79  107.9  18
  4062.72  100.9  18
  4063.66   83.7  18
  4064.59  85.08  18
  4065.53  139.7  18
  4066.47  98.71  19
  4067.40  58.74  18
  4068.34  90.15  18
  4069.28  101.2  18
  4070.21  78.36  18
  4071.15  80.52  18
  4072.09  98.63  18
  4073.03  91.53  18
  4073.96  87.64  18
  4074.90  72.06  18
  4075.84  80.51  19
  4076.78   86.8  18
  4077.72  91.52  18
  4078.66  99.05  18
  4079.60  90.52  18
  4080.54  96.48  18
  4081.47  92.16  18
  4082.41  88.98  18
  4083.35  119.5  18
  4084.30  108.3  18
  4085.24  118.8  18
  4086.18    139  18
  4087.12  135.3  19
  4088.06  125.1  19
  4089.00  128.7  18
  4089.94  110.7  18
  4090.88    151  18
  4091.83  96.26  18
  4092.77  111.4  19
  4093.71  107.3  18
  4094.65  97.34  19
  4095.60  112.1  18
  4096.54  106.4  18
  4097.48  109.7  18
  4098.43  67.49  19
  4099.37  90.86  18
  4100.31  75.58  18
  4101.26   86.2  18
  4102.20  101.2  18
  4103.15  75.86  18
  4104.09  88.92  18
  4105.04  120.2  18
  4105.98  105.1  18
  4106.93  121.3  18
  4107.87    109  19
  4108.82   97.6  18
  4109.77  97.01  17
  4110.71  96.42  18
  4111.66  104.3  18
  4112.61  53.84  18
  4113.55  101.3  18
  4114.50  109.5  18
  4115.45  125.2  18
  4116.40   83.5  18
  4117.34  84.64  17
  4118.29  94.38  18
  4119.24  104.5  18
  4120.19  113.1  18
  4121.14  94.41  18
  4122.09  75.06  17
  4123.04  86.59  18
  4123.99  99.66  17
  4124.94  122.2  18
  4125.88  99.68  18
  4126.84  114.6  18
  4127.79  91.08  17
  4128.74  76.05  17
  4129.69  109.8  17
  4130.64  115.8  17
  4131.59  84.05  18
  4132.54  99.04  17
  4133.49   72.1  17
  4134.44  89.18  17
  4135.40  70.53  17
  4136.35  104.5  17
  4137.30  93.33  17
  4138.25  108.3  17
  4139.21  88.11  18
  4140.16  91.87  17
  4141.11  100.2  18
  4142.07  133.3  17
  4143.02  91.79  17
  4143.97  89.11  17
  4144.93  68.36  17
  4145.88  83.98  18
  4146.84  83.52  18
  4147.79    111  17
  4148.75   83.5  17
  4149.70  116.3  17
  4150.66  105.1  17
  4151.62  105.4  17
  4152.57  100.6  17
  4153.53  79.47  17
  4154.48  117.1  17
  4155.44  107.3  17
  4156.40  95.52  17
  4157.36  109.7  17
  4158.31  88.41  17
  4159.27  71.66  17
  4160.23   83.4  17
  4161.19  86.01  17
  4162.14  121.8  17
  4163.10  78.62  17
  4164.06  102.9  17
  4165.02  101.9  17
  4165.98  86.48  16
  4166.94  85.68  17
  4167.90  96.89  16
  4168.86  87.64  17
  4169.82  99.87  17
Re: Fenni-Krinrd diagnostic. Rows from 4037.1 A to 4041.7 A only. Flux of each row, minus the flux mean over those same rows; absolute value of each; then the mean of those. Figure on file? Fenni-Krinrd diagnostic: 3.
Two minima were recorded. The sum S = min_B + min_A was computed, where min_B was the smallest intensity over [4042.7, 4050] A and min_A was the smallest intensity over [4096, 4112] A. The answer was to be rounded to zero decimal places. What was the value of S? 141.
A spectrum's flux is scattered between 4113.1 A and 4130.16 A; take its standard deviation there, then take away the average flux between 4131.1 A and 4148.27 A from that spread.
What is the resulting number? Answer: -78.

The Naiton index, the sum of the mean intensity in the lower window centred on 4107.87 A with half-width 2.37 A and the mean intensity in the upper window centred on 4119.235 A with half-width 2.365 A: 204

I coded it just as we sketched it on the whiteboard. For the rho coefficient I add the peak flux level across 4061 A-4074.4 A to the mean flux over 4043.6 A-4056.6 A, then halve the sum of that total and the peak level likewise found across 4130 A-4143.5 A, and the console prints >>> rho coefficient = 186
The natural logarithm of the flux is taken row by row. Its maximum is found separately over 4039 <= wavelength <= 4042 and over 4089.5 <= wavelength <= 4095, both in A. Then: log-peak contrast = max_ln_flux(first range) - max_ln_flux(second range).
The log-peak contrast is -0.37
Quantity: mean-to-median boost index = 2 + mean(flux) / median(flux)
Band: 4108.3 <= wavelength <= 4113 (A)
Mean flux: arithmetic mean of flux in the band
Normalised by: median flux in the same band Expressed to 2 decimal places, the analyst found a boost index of 2.93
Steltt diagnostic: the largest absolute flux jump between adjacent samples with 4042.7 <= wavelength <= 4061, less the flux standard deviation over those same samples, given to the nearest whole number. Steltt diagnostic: 29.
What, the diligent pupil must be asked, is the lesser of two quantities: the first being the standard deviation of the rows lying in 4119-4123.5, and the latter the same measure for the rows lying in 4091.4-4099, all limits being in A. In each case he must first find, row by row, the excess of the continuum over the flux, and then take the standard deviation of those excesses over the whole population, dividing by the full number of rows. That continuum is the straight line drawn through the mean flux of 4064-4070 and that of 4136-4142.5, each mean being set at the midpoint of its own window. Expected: 13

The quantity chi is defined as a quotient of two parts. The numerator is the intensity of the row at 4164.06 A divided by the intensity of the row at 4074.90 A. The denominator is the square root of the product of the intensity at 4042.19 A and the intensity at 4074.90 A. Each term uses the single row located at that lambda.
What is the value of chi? 0.0158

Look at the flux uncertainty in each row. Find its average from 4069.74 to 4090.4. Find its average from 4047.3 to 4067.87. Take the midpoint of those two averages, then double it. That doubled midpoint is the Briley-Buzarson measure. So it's 36.4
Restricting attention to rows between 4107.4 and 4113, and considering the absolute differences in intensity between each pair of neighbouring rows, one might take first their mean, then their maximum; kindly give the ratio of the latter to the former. 3.6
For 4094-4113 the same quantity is 3.0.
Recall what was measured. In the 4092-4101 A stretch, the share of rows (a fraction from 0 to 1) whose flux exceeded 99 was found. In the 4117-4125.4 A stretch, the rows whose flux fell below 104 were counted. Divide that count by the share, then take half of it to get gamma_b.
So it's 5.4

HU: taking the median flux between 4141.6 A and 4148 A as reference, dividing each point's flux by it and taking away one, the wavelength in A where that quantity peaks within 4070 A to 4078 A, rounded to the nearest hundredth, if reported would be 4072.09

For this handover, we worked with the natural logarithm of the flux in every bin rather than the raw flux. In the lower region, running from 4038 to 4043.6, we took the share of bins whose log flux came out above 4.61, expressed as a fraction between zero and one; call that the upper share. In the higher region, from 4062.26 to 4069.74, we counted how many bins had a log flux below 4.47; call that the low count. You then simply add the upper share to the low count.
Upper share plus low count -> 3.8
